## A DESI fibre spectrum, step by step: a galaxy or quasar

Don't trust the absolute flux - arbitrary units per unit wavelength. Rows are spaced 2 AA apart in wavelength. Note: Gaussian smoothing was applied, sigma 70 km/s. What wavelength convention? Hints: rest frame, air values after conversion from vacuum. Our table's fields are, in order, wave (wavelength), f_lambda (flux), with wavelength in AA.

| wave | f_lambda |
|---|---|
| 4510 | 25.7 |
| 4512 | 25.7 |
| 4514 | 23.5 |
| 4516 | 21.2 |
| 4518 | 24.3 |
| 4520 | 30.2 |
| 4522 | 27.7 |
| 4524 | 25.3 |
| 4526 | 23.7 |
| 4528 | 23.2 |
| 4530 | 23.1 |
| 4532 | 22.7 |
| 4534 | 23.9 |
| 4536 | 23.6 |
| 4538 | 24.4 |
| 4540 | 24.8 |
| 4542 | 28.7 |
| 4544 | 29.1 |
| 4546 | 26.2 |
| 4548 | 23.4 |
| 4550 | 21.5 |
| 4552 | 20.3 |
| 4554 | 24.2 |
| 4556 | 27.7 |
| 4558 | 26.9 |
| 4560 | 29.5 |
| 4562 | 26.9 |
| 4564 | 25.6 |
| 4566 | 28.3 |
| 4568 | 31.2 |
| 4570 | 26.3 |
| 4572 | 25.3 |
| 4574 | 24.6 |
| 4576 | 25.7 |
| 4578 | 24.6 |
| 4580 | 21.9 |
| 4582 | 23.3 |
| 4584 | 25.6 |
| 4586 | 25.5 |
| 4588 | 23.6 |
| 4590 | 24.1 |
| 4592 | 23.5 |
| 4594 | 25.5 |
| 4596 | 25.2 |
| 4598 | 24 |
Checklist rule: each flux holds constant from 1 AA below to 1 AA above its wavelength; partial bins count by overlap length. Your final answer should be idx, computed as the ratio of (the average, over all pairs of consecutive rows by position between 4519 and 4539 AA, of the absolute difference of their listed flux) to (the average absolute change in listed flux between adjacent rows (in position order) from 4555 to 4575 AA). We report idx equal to 0.5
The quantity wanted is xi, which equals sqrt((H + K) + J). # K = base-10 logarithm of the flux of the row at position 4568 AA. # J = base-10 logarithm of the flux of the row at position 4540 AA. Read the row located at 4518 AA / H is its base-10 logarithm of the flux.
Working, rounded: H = 1.39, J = 1.39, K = 1.49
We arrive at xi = 2.067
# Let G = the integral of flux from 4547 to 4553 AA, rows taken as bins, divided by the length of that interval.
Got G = 21.7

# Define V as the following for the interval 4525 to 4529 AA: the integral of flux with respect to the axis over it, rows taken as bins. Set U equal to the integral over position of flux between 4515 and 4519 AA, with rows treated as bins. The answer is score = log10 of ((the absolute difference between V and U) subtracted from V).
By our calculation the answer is 1.96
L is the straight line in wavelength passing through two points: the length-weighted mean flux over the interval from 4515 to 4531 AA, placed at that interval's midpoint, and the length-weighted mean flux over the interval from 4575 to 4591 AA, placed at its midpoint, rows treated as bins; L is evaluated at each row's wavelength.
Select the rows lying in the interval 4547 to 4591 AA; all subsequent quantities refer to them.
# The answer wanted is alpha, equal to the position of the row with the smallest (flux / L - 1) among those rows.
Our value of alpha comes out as 4552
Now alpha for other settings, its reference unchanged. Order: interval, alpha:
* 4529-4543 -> 4532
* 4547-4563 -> 4552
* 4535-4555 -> 4552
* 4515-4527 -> 4516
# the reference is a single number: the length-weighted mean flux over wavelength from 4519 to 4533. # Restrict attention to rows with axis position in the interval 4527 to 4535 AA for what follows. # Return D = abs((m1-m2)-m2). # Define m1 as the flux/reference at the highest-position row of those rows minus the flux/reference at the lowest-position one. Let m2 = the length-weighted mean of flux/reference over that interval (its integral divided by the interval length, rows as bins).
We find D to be 1.8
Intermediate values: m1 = 0.03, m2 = 0.92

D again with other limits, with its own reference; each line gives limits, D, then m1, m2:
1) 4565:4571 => 2.4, -0.08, 1.14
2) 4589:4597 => 1.9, 0.04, 0.98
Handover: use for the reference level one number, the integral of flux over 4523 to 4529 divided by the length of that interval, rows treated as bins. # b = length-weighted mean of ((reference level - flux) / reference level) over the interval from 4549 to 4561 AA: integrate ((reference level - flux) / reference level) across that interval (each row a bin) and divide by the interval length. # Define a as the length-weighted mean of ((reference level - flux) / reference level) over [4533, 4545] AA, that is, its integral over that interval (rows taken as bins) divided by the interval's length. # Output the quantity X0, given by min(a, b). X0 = -0.070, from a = -0.070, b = -0.04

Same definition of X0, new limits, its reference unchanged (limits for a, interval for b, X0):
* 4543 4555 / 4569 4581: -0.028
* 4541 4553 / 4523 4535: -0.033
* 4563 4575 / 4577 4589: -0.117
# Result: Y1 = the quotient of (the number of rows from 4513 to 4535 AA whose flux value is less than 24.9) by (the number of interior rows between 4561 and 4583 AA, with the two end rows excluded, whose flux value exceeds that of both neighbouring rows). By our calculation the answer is 4.0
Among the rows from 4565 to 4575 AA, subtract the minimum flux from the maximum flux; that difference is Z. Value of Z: 7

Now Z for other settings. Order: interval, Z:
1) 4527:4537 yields 1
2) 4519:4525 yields 5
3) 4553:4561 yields 5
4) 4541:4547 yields 3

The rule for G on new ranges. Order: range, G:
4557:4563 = 27.8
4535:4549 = 25.7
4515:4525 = 25.7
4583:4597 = 24.7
